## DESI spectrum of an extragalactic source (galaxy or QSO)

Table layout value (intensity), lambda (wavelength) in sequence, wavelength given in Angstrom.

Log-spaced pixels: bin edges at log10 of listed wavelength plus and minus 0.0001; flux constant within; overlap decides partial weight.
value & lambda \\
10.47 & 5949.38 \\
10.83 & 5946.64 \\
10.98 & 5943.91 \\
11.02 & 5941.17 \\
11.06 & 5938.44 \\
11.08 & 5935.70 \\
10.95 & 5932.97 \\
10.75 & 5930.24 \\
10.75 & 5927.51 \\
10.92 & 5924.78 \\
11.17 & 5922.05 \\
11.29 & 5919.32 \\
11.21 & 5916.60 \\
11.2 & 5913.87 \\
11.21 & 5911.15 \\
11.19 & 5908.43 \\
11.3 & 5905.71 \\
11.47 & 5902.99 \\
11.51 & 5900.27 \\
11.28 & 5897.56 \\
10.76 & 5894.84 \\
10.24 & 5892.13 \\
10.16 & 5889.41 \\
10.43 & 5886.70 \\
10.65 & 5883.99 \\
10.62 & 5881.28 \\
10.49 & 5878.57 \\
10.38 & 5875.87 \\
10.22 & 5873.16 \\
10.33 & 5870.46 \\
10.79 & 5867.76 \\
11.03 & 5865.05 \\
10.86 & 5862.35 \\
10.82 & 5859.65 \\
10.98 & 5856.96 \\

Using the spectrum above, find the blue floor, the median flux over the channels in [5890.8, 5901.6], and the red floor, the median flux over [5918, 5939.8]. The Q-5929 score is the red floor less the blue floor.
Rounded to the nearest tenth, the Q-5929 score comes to 0.0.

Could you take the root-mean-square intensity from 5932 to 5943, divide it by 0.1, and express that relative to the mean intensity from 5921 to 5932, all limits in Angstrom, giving 10.1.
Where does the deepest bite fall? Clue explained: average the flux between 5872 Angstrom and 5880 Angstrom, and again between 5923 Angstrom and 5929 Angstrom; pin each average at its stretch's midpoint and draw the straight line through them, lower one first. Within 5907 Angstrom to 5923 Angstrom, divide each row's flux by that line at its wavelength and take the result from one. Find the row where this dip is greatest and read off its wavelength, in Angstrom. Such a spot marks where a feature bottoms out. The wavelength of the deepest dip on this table 5922.05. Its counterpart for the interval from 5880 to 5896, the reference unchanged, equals 5889.41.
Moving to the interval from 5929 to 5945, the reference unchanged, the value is 5930.24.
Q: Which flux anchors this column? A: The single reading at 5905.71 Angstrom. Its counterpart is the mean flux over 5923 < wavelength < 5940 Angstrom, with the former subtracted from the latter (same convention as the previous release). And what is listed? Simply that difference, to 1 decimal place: -0.4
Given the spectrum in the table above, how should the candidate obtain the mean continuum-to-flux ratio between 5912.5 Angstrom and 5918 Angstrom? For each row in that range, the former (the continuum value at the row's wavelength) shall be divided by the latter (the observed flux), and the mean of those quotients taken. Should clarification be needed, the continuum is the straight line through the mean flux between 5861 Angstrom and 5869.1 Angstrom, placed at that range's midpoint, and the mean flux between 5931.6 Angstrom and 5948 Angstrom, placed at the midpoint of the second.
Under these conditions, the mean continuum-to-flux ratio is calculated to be 0.98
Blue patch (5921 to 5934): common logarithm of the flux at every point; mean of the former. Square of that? 1.08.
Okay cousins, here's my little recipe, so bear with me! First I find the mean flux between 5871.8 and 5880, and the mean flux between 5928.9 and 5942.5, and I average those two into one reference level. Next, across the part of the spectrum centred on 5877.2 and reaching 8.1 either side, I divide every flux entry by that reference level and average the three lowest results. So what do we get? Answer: 0.97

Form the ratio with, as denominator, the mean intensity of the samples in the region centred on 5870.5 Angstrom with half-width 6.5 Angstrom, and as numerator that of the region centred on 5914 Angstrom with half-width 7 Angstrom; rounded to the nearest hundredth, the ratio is 1.06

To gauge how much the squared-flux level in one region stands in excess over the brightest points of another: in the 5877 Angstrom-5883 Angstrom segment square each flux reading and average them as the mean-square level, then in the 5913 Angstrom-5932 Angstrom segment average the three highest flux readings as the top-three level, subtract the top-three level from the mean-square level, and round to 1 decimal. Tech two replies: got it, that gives 100.2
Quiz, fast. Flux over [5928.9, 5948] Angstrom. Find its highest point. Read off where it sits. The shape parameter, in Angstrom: 5935.70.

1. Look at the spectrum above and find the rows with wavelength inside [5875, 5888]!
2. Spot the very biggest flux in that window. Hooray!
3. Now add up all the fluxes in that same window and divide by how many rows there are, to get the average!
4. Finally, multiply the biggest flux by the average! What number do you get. 112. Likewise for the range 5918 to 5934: 124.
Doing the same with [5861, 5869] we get 120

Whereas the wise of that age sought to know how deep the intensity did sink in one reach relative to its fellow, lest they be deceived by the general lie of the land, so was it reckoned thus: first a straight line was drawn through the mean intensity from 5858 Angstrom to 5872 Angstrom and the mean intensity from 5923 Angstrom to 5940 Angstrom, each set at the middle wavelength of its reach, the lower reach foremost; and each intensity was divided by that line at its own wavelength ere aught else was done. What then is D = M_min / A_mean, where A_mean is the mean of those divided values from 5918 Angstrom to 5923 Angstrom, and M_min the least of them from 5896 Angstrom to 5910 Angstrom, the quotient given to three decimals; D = 0.999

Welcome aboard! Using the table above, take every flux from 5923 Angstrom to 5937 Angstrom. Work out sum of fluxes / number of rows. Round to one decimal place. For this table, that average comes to 10.9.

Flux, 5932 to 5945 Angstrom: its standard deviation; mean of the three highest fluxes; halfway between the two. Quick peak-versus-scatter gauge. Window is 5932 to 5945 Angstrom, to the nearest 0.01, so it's 5.55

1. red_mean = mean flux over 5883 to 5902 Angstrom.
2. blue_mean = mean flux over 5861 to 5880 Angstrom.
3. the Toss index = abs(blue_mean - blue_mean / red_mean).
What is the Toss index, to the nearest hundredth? 9.60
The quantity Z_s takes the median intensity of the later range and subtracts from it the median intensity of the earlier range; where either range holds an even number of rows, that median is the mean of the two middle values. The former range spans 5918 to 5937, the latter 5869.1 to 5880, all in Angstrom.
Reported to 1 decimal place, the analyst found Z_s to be 0.6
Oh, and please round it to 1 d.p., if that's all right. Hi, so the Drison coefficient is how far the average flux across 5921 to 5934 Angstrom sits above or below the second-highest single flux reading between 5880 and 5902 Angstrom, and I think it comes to -0.4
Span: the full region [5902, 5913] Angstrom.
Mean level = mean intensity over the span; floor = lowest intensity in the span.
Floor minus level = -0.10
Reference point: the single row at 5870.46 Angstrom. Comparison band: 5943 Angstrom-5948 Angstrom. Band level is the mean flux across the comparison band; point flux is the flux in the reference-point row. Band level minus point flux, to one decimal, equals 0.6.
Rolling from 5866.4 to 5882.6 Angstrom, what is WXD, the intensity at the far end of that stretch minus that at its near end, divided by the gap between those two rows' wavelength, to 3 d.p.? -0.013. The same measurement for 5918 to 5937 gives -0.013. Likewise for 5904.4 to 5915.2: -0.012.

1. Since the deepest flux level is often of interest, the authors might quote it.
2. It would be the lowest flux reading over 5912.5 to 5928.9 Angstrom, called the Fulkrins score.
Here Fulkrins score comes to 10.75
